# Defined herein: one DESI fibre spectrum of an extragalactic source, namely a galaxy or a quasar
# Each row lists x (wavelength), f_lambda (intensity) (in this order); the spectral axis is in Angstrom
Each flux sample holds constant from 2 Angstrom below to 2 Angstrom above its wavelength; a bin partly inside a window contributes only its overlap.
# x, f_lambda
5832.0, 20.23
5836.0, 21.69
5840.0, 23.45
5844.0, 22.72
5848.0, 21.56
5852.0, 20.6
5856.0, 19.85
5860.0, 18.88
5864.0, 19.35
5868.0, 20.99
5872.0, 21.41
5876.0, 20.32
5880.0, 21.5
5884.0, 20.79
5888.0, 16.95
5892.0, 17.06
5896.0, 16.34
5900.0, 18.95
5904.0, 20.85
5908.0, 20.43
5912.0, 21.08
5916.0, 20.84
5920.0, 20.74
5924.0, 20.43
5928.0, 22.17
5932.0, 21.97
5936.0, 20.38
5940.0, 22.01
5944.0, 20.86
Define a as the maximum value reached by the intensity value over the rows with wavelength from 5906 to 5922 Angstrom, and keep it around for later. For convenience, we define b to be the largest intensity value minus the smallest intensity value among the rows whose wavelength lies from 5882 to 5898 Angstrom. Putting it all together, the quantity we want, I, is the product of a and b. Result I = 94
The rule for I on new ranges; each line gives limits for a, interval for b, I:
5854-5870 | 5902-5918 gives 14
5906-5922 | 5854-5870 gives 44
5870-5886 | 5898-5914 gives 46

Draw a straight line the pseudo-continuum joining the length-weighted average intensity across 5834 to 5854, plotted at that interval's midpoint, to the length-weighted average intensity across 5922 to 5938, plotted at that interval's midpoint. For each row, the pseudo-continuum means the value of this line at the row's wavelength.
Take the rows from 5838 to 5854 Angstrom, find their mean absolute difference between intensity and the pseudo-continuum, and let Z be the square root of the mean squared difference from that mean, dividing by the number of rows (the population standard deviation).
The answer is 0.4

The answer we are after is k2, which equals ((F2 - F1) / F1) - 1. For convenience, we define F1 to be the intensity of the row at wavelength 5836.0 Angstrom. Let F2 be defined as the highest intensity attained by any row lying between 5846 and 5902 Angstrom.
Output -1.01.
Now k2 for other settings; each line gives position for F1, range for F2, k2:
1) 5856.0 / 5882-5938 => -0.88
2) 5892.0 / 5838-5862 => -0.63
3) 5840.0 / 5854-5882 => -1.08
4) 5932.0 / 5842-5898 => -0.97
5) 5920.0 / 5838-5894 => -0.87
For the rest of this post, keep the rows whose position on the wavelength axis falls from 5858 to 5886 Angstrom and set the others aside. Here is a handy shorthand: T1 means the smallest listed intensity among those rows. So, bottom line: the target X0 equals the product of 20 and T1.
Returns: 378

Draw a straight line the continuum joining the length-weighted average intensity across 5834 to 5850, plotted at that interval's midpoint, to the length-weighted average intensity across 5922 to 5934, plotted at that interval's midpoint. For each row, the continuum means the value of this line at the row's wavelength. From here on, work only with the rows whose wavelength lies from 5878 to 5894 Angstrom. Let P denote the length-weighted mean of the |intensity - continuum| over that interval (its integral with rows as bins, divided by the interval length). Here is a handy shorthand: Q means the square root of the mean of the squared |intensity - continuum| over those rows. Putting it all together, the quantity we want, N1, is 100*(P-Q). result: -66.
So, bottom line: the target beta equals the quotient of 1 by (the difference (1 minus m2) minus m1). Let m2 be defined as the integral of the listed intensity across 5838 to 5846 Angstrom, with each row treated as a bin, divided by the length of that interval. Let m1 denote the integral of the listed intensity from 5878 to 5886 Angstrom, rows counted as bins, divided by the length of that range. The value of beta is -0.0231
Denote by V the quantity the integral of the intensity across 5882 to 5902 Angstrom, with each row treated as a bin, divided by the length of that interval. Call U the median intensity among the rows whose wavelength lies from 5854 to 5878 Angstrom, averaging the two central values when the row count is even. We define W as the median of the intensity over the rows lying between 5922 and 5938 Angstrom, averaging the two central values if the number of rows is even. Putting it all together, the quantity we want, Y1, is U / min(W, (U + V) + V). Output 0.95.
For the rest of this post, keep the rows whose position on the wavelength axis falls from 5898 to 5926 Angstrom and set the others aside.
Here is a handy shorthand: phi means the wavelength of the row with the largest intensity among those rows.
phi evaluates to 5912.0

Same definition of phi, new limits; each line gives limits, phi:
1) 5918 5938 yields 5928.0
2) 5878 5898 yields 5880.0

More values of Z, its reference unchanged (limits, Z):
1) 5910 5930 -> 0.2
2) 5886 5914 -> 1.9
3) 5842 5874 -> 0.9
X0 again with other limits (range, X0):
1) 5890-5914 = 327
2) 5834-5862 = 378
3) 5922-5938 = 408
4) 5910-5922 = 415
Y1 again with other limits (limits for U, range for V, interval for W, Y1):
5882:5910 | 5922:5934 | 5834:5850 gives 0.85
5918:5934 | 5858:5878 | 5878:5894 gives 1.13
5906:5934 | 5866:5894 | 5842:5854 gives 0.97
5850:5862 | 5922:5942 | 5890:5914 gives 1.01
